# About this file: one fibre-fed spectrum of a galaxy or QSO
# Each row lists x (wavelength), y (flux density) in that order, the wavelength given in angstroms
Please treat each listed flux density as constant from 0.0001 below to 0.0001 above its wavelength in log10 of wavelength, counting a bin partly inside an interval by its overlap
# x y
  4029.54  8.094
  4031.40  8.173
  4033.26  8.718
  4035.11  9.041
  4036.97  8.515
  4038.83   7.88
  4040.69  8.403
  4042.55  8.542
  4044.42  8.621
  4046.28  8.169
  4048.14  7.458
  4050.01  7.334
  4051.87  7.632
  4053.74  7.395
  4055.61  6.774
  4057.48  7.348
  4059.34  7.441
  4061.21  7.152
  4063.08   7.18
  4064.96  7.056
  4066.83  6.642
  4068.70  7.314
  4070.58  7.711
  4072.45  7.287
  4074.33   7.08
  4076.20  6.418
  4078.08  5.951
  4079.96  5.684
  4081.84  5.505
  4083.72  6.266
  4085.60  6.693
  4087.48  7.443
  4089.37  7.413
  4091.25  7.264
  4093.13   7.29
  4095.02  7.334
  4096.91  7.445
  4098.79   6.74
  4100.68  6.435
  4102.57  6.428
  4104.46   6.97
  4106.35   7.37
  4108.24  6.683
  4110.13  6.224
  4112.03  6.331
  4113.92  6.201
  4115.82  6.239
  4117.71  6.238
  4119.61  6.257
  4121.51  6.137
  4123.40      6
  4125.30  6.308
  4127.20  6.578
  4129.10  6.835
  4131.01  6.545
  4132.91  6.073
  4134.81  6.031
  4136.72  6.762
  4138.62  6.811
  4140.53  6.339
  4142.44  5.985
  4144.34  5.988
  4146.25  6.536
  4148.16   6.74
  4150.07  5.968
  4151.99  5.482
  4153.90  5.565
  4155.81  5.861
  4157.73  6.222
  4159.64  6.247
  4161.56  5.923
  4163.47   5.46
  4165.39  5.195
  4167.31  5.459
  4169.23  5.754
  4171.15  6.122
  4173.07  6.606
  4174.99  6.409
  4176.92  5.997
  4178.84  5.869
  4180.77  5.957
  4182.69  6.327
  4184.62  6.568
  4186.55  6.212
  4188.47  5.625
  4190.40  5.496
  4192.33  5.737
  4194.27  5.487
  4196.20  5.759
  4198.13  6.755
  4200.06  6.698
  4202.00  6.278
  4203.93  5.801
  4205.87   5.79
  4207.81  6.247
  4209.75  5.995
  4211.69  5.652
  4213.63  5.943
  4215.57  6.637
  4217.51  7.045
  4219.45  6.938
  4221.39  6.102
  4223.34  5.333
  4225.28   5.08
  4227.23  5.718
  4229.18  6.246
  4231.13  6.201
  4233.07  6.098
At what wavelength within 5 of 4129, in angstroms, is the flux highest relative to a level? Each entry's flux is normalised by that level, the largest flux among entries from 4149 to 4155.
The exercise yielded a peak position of 4129.10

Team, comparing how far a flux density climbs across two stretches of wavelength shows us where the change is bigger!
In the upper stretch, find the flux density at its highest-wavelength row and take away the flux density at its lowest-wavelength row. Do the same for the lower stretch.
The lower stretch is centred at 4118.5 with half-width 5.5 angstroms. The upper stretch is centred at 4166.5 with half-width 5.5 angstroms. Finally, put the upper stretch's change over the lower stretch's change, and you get -1.0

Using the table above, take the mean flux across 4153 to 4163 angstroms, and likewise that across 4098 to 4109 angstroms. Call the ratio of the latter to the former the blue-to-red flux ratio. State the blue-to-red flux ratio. 1.14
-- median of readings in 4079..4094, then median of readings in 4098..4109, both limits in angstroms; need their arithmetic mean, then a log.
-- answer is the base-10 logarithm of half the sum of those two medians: 0.84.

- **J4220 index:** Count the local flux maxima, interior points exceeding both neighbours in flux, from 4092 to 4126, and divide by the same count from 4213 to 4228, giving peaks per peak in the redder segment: 5.0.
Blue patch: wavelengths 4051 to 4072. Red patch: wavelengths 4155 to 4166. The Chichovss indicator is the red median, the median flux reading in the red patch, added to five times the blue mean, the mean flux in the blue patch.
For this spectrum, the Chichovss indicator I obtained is 42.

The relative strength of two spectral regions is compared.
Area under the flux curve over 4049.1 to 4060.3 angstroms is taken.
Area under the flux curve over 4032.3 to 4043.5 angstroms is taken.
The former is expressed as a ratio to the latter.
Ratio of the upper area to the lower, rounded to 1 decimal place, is 0.9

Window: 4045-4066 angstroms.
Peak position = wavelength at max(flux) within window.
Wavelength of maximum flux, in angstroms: 4046.28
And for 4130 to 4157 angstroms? 4138.62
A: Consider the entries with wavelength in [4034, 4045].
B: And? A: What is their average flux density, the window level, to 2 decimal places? 8.50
